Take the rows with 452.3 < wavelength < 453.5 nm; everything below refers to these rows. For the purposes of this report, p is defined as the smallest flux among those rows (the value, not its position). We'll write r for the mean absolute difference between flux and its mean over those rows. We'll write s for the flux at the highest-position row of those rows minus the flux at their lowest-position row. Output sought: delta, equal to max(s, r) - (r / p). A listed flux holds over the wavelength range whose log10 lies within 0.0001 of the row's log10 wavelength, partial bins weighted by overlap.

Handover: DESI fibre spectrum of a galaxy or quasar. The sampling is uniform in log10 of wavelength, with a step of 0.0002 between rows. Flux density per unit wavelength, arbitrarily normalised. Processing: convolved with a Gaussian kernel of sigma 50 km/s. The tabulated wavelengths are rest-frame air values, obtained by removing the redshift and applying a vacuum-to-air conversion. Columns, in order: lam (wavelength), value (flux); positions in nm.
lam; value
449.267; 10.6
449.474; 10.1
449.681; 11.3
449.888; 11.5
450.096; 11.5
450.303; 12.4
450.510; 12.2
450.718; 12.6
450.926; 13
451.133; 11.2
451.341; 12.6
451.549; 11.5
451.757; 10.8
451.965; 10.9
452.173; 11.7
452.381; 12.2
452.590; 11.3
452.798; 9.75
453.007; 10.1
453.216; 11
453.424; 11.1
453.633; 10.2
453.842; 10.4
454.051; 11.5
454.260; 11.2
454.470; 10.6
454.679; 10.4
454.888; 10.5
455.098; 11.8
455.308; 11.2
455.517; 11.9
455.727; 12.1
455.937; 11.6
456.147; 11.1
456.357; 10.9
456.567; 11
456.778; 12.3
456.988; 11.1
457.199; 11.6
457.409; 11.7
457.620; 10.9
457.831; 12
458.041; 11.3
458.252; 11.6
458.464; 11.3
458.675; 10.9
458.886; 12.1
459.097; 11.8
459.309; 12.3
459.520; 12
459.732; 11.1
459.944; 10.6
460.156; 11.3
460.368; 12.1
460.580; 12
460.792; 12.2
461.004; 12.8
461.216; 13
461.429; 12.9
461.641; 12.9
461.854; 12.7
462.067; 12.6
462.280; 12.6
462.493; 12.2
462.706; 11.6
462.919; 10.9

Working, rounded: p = 9.75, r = 0.66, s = -1.1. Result 0.59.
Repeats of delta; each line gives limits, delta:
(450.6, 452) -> 0.73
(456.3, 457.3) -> 0.66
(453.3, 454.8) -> 0.38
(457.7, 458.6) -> 0.23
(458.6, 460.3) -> 0.49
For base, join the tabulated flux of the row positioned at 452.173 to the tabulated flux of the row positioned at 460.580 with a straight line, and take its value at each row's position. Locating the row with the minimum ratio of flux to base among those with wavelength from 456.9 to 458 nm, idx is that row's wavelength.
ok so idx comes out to 457.620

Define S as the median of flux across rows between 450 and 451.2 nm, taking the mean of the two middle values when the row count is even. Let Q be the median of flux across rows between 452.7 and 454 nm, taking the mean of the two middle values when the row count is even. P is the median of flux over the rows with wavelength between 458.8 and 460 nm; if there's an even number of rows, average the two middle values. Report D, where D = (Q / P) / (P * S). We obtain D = 0.0059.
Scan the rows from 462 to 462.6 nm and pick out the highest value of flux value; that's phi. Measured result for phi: 12.6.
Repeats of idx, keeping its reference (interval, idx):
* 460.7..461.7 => 460.792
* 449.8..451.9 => 451.757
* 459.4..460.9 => 459.944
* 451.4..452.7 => 451.757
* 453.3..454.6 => 453.633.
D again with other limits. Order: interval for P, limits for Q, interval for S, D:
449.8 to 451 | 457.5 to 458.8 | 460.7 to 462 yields 0.0058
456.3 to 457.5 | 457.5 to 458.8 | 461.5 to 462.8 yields 0.0070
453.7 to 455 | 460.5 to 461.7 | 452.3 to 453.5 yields 0.0104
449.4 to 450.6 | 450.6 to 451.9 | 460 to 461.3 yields 0.0075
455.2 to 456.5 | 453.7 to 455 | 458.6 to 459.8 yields 0.0068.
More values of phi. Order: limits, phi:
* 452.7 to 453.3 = 11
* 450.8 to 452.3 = 13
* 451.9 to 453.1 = 12.2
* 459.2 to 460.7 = 12.3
